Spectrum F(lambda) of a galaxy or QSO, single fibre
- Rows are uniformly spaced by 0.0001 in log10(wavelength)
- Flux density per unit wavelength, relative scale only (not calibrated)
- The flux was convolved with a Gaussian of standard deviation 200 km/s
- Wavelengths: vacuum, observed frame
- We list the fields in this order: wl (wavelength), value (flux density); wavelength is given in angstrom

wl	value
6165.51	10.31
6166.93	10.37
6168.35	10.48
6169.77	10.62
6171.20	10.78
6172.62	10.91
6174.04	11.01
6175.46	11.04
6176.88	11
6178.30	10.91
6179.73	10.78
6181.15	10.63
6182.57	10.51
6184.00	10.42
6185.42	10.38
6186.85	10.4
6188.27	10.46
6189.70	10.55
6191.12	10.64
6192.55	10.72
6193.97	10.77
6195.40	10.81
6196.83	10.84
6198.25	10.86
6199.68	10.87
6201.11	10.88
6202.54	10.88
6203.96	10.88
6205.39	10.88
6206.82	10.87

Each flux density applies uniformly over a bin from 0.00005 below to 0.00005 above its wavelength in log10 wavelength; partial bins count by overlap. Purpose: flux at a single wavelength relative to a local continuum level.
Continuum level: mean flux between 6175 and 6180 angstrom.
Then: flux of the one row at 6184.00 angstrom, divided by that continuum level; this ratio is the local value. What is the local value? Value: 0.95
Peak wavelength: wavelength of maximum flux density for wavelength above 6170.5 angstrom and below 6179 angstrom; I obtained 6175.46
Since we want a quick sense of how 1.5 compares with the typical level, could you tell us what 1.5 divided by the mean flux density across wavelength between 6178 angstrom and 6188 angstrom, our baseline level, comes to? 0.142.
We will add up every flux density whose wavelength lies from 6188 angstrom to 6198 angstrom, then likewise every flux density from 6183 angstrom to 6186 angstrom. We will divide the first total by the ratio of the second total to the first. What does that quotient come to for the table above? 269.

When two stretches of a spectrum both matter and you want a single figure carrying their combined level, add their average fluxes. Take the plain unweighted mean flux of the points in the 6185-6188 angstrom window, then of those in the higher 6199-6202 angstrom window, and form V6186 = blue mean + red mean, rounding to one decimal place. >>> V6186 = 21.3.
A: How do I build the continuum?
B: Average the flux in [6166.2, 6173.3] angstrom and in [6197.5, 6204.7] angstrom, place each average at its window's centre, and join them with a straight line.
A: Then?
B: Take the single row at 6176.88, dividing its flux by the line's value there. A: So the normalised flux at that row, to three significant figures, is 1.03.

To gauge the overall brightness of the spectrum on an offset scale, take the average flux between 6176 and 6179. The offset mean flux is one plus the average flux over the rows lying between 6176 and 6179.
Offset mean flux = 12.0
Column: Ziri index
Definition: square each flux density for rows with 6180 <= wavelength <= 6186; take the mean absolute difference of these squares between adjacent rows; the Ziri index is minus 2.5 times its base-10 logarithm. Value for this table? -0.6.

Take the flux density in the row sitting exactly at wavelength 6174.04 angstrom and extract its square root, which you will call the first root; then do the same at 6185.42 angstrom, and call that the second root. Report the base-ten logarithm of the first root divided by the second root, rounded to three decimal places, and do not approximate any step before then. 0.013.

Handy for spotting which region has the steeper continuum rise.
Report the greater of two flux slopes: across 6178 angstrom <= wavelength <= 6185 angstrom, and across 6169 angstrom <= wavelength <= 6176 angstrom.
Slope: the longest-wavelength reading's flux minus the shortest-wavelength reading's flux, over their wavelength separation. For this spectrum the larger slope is 0.07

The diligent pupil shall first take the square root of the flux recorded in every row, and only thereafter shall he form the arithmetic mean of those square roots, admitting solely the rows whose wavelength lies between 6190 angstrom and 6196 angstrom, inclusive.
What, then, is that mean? 3.276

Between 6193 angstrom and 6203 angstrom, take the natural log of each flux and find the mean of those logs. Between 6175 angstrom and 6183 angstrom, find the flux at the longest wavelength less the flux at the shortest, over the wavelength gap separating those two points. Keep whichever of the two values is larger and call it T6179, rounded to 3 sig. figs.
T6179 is 2.38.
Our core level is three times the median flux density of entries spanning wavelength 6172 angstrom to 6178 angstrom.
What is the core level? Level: 33.0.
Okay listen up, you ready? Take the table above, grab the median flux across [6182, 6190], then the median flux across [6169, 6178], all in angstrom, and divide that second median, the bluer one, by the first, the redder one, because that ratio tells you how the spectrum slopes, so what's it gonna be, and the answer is 1.05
